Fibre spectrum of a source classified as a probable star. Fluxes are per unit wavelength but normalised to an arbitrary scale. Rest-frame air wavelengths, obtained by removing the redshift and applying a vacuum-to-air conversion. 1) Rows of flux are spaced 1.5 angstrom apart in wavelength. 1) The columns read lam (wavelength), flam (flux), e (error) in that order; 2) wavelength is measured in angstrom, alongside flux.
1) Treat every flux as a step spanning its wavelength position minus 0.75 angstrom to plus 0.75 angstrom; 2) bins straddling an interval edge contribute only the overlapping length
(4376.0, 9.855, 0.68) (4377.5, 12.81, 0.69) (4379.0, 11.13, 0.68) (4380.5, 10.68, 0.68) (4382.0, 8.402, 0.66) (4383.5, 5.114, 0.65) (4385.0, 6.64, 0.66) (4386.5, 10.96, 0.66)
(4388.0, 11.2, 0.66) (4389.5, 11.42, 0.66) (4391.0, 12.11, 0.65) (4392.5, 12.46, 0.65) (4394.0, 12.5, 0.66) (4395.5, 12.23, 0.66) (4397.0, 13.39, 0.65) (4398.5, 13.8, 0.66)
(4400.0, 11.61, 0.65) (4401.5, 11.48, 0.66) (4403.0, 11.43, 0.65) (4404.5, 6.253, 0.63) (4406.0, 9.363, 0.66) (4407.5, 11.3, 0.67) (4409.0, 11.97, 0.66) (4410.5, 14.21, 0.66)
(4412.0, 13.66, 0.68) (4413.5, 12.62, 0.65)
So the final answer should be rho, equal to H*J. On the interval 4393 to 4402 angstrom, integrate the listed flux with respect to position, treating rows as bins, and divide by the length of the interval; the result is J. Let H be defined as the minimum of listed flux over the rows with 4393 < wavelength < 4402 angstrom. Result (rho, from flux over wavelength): 144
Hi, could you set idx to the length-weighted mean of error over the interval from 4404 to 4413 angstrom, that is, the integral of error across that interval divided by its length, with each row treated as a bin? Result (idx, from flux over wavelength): 0.661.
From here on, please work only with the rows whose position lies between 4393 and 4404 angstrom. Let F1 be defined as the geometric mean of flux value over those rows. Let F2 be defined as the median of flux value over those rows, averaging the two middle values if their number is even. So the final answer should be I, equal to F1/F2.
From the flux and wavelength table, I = 1.01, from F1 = 12.3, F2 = 12.2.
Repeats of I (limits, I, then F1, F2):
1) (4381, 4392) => 0.82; 9.0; 11.0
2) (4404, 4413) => 0.92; 10.7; 11.6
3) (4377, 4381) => 1.03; 11.5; 11.1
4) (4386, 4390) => 1.00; 11.2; 11.2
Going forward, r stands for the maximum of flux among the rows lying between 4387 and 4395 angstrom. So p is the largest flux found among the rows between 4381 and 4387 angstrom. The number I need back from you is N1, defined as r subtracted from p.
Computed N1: -1.5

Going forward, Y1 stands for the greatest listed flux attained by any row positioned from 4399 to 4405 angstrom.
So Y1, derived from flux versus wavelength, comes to 11.61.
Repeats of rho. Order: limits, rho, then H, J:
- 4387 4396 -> 134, 11.2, 12.0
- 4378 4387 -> 45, 5.114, 8.9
